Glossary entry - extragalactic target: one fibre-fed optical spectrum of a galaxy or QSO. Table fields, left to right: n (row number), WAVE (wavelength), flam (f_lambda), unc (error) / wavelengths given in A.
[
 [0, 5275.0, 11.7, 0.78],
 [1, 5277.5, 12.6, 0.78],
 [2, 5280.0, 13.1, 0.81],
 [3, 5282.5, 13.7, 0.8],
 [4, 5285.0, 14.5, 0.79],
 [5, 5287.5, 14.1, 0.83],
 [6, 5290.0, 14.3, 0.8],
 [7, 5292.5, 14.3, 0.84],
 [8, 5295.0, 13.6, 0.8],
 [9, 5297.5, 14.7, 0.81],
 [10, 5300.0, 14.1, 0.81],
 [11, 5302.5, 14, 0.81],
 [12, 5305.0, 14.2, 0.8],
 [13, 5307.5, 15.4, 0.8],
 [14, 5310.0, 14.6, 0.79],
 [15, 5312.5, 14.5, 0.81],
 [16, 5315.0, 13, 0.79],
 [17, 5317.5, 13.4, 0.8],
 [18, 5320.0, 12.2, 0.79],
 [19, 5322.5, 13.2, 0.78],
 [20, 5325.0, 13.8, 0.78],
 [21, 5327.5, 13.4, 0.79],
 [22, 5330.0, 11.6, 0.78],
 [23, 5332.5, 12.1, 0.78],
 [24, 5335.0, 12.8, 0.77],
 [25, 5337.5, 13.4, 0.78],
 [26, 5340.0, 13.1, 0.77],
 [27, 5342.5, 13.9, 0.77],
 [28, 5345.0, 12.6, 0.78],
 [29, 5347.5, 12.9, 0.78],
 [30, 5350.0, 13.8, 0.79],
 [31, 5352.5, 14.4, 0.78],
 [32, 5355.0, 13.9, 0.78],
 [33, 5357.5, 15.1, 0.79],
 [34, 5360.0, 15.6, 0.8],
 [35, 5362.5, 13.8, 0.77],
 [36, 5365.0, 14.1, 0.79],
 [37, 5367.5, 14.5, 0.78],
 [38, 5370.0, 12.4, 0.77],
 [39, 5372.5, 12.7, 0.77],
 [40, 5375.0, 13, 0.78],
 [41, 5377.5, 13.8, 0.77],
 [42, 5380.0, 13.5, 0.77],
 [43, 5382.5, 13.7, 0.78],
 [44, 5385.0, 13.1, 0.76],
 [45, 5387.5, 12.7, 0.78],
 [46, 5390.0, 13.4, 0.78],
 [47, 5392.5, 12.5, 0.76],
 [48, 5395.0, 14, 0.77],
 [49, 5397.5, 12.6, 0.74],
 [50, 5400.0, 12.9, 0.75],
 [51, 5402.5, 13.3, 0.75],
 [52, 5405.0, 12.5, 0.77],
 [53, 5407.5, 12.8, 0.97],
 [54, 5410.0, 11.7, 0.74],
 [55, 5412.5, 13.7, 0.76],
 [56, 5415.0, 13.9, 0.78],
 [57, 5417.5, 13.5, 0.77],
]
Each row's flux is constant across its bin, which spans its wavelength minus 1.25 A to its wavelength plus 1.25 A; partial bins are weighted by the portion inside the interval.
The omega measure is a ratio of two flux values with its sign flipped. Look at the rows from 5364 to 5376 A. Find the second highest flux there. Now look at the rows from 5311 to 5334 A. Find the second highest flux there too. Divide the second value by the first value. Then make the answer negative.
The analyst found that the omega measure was -0.98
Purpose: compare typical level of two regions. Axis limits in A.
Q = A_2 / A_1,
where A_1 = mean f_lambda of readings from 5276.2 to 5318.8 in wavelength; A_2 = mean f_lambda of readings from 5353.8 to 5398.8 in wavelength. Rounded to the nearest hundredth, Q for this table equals 0.97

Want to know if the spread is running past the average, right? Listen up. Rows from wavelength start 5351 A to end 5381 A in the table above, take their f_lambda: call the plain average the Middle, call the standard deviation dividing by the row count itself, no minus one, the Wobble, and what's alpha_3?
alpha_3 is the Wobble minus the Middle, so -13.0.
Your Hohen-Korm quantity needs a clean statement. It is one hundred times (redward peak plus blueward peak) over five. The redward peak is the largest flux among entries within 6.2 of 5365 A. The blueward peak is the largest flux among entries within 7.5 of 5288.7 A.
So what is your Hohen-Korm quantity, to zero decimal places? 602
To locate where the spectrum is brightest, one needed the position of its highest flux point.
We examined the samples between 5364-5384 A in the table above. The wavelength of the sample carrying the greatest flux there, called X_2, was 5367.5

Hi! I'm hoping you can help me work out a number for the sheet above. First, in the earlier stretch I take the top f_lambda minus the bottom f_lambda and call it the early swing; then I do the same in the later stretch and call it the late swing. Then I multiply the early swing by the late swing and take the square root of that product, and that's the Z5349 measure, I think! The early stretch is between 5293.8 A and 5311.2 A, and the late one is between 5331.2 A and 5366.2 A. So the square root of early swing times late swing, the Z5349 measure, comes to 2.5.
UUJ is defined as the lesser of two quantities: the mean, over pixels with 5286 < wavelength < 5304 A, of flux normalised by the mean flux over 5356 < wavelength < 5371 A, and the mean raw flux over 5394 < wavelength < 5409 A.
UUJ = 0.99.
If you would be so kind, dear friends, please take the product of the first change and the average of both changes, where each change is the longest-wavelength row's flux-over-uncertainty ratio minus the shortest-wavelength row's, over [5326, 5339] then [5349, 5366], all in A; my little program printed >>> 0.06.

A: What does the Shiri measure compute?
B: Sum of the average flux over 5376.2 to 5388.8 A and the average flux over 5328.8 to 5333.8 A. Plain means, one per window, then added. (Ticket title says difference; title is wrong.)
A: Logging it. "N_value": 25.2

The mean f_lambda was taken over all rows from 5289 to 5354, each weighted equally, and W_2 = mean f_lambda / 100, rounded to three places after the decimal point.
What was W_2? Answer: 0.136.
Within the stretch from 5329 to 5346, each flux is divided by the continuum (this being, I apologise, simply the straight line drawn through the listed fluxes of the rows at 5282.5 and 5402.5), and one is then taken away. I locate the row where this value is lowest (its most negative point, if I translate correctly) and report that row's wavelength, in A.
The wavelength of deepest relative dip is 5330.0 A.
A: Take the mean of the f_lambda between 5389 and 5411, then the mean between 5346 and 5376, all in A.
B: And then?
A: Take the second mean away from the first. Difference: -1.0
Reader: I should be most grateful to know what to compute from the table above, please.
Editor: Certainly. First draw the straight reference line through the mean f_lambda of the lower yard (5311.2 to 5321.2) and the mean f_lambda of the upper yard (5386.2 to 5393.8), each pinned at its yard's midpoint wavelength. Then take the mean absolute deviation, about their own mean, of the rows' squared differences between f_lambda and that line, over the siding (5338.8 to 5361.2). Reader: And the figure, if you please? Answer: 1.7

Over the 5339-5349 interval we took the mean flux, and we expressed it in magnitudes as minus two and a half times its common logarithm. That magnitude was -2.80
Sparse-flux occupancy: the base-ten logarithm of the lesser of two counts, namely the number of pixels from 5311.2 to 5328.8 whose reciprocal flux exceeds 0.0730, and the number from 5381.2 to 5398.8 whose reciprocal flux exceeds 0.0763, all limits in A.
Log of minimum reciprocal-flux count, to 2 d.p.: 0.60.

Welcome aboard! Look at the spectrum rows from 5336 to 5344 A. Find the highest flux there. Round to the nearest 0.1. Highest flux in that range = 13.9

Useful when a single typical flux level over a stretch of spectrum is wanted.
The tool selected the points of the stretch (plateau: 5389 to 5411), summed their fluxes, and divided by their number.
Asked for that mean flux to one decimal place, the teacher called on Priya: 12.9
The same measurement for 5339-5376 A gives 13.7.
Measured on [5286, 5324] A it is 14.0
